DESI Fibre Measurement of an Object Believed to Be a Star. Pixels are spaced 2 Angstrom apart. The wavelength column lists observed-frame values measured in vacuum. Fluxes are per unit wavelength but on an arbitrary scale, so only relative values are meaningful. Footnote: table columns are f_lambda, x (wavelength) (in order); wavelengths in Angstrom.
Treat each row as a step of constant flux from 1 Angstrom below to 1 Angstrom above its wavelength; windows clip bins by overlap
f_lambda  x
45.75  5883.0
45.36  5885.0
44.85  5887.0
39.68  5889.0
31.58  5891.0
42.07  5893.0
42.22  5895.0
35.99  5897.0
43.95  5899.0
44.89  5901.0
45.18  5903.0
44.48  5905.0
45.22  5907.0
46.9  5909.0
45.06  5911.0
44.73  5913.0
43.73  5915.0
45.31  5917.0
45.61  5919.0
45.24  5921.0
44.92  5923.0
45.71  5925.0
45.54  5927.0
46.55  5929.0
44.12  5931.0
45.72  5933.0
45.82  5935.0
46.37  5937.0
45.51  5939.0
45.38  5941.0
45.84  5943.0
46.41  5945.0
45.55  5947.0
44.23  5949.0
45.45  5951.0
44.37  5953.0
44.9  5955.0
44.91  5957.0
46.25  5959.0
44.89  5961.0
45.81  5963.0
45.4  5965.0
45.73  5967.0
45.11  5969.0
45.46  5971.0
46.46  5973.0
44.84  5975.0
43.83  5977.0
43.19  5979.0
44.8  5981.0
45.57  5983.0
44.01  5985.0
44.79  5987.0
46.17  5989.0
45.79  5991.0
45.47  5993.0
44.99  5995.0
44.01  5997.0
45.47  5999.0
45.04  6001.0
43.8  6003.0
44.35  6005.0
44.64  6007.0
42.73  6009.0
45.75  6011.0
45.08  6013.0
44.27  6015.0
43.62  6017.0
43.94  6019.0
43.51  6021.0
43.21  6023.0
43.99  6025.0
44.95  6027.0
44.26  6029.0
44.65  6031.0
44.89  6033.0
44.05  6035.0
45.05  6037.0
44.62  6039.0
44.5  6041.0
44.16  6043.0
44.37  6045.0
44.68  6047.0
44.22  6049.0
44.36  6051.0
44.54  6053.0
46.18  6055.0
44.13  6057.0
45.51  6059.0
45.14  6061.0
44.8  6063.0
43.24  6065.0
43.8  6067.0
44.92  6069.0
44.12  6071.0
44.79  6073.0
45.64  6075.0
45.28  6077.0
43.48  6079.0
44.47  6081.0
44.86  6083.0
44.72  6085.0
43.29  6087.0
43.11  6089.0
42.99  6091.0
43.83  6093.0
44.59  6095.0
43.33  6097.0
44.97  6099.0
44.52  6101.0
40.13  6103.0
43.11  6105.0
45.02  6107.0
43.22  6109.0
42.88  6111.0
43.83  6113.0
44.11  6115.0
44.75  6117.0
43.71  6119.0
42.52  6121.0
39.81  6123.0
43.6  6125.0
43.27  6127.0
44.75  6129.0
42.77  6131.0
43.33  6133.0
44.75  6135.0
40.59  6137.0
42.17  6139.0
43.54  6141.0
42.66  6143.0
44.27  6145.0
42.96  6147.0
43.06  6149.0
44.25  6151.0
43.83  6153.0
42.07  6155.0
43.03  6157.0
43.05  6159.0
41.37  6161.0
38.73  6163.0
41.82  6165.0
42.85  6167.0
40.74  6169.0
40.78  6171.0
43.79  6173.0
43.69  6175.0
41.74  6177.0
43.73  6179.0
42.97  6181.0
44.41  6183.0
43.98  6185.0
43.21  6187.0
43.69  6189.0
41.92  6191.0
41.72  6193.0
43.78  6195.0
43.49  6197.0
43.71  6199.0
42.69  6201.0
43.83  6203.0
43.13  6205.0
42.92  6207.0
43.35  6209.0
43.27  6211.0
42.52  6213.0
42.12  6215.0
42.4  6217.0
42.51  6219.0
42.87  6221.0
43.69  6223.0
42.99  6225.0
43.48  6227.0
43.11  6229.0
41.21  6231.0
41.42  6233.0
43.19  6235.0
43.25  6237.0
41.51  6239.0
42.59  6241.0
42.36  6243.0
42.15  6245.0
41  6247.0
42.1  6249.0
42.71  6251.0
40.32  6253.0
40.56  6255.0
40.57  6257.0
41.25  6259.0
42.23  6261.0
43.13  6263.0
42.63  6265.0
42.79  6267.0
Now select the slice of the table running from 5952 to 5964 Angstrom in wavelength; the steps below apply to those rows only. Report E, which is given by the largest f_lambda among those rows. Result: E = 46.25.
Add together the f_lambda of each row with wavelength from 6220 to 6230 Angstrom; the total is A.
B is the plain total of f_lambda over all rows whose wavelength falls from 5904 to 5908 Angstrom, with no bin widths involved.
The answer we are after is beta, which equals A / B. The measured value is 2.4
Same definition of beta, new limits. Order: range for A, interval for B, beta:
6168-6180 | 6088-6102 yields 0.8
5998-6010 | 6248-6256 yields 1.6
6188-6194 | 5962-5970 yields 0.7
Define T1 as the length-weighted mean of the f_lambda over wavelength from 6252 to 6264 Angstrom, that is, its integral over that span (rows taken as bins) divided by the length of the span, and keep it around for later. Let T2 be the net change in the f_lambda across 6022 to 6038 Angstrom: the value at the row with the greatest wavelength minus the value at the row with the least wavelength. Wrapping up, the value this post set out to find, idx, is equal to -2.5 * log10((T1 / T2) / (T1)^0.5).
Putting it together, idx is -1.4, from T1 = 41.34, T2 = 1.84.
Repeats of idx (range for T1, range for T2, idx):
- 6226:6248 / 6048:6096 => -3.1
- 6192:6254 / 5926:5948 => -7.0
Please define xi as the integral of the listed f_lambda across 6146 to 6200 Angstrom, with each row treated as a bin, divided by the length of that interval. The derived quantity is 42.8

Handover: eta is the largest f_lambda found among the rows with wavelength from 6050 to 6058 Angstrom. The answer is 46.18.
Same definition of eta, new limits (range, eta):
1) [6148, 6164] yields 44.25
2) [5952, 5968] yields 46.25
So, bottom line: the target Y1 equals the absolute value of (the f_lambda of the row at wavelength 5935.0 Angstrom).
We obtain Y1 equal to 45.8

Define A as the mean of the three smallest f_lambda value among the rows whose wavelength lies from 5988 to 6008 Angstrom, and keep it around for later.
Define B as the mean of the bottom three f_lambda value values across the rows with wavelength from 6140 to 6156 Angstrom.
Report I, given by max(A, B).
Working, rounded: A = 44.1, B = 42.6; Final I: 44.1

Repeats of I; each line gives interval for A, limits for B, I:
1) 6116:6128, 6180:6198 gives 42.2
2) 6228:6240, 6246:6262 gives 41.4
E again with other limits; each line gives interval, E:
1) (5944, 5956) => 46.41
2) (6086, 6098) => 44.59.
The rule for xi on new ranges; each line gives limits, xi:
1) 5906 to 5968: 45.4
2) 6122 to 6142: 42.9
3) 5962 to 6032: 44.7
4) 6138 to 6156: 43.2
